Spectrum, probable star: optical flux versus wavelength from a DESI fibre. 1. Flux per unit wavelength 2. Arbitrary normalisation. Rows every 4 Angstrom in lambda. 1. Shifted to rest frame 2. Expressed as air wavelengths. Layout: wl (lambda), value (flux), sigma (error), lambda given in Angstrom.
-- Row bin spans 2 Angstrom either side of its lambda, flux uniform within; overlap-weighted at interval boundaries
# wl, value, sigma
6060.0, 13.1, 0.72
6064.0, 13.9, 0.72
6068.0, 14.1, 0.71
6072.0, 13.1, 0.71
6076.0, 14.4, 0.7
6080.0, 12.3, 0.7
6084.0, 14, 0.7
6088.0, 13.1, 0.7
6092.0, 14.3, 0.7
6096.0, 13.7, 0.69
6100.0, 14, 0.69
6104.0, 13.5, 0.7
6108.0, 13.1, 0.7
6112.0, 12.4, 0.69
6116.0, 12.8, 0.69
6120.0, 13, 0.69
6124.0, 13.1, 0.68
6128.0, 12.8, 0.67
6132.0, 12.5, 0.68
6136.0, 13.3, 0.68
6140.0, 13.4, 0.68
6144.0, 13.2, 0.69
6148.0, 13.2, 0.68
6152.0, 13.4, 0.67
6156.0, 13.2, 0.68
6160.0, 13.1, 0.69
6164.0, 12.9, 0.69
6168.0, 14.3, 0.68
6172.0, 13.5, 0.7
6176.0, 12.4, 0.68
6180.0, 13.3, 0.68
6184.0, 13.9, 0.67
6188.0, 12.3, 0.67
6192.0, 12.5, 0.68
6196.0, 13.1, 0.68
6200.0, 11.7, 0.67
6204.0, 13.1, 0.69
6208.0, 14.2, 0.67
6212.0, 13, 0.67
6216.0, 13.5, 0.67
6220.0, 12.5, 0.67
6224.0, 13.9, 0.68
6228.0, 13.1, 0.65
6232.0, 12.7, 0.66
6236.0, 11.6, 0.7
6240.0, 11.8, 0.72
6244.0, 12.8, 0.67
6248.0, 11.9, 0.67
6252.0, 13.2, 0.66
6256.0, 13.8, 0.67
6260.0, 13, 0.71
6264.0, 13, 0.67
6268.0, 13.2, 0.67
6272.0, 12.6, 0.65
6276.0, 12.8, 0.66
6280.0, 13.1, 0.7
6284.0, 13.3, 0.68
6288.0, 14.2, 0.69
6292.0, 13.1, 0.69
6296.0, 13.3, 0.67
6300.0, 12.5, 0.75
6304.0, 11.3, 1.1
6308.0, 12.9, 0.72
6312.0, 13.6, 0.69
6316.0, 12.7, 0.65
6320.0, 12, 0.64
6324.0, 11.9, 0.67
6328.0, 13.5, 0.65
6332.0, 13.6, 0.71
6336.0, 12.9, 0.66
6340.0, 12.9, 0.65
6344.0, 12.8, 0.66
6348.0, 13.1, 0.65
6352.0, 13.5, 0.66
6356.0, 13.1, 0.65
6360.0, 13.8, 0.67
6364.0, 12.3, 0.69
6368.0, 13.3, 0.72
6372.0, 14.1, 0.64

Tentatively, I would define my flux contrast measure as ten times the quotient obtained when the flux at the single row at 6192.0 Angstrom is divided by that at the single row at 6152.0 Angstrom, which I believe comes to 9.3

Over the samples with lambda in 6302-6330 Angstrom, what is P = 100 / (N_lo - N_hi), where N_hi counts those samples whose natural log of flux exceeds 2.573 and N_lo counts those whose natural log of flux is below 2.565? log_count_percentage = 33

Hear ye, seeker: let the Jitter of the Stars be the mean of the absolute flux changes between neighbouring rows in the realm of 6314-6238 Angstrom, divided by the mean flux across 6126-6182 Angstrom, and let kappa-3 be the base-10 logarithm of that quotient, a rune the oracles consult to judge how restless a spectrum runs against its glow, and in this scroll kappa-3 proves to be -1.27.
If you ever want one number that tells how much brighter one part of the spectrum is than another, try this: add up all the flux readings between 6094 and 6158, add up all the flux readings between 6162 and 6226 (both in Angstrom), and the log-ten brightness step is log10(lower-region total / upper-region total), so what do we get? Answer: 0.0010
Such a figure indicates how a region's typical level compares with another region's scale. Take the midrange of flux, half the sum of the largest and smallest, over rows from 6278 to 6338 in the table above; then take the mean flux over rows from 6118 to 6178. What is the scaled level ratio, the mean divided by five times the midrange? 0.2063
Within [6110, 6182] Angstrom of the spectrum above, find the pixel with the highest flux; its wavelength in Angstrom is 6168.0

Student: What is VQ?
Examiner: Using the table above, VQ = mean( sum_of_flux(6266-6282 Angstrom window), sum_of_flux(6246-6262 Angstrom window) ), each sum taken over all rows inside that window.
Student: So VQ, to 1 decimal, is 51.8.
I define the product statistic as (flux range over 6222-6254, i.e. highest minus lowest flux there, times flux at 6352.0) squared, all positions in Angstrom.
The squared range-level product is 964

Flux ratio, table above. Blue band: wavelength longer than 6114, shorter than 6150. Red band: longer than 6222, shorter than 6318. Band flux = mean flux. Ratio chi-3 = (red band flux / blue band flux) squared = 0.978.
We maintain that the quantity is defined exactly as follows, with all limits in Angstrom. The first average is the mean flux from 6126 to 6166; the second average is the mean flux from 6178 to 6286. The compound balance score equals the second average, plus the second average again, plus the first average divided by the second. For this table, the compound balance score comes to 26.9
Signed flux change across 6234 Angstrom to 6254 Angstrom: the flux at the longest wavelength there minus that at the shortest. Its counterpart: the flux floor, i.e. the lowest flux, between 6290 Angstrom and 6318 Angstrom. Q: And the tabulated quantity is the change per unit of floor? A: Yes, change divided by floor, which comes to 0.14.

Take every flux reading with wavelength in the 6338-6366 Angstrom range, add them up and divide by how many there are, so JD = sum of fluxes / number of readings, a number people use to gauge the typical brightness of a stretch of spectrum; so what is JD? 13.1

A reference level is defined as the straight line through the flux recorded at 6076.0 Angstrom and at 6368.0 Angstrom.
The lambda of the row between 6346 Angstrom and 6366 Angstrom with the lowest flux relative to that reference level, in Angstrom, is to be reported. 6364.0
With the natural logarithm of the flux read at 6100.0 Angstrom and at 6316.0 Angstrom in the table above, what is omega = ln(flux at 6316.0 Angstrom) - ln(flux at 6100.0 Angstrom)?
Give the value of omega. -0.10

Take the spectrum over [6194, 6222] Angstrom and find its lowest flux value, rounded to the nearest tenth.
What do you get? 11.7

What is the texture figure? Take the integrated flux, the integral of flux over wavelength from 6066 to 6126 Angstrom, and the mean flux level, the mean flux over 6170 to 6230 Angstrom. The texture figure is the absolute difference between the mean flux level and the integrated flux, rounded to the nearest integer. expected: 791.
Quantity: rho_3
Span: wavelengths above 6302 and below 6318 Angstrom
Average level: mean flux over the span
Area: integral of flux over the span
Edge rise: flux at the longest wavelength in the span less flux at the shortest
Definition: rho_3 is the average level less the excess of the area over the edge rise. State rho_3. -188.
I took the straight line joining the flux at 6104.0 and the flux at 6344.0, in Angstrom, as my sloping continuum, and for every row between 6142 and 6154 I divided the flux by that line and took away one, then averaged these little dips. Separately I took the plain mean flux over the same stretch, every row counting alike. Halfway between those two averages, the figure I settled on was 6.63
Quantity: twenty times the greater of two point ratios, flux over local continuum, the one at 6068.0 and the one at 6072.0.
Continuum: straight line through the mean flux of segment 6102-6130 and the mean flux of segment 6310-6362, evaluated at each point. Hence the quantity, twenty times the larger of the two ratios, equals 21.8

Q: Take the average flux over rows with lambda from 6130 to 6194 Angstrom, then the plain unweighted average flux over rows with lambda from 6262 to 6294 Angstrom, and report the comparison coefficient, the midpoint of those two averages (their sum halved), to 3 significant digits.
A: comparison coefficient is 13.2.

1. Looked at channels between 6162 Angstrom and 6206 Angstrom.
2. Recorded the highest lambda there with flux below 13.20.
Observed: 6204.0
